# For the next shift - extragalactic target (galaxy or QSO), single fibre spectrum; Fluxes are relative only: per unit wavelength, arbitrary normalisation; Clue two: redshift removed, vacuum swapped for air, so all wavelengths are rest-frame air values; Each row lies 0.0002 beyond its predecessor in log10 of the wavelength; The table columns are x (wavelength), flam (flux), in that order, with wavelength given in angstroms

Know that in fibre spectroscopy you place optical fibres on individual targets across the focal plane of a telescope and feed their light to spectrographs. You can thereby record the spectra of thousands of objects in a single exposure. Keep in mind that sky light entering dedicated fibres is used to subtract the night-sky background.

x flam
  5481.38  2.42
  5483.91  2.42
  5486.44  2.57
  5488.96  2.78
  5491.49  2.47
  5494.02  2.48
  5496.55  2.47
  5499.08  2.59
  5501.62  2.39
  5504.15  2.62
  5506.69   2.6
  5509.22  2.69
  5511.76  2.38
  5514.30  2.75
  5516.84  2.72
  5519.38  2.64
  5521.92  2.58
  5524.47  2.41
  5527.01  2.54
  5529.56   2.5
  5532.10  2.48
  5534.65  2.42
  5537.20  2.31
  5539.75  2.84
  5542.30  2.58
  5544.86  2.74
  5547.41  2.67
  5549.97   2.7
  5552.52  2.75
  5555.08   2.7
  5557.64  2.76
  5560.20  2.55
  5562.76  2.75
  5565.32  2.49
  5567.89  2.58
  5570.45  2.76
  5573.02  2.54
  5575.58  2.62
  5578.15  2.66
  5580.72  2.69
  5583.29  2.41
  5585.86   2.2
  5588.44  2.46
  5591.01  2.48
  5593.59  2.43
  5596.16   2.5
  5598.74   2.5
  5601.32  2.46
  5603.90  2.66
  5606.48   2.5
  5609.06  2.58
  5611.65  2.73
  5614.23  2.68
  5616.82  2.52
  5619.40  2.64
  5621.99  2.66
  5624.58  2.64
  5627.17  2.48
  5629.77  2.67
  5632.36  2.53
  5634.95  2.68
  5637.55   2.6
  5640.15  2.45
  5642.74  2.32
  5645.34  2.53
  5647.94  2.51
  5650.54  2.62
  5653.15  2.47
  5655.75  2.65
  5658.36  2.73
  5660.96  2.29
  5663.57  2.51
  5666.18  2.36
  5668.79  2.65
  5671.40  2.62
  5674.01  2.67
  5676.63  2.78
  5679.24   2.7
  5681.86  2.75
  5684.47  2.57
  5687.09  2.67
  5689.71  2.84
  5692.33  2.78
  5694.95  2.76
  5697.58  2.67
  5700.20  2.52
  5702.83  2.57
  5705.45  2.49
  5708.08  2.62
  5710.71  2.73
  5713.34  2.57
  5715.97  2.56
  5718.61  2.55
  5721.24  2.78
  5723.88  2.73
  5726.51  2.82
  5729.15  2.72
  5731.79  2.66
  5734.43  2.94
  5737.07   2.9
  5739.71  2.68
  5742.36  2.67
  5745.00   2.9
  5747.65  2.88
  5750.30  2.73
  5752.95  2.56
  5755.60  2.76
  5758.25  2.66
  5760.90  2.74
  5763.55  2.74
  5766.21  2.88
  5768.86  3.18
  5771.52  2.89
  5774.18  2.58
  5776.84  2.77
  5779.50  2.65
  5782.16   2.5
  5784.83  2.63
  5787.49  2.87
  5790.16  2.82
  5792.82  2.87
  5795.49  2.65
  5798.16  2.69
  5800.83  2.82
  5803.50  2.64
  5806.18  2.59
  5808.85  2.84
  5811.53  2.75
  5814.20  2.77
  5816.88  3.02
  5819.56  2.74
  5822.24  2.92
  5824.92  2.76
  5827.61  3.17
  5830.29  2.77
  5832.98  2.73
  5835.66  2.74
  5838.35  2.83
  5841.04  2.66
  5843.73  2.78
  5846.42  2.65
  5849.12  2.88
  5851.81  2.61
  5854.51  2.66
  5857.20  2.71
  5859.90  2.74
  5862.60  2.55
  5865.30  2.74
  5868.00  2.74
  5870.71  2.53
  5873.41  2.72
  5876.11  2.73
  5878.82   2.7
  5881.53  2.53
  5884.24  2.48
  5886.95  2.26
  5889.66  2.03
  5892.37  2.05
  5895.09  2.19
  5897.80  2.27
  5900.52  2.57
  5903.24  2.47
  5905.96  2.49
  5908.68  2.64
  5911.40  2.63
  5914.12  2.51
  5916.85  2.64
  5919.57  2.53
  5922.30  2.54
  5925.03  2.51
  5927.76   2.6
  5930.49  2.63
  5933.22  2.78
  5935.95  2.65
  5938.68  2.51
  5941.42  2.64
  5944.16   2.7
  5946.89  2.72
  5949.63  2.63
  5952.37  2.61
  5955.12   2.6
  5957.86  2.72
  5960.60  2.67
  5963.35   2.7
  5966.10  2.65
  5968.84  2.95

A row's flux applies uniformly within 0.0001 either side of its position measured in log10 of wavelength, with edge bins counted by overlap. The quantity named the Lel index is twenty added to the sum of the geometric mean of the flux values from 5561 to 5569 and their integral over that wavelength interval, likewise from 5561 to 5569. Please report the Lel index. 43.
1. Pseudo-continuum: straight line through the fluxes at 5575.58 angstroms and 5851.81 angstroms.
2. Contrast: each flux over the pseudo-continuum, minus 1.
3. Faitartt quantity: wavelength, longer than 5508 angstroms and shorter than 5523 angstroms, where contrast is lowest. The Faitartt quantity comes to 5511.76 angstroms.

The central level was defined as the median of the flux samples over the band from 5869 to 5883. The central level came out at 2.70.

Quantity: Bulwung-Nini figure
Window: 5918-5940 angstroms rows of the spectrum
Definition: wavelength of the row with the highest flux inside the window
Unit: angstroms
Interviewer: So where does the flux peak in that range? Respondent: 5933.22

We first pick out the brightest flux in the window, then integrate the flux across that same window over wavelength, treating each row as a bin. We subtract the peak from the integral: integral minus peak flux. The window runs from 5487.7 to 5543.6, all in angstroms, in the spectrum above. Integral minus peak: 140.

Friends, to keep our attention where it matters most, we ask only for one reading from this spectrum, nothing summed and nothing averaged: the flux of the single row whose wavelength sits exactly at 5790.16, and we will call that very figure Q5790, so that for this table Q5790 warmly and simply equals 2.82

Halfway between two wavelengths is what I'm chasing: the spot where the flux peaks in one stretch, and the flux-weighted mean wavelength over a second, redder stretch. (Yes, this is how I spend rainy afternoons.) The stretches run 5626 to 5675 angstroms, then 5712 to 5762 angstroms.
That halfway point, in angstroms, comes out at 5697.8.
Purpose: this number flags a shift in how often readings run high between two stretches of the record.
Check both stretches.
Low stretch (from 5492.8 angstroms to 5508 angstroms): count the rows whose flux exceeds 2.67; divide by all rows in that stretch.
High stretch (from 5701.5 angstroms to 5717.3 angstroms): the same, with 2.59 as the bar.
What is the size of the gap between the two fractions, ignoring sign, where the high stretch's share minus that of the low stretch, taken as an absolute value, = 0.33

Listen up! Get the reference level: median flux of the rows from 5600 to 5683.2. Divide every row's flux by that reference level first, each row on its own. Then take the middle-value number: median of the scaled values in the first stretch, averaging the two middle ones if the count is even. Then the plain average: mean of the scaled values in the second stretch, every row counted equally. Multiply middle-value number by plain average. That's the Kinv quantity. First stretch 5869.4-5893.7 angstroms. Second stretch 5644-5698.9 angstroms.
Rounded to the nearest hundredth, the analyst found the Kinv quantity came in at 0.97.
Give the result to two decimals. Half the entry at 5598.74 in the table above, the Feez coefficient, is 1.25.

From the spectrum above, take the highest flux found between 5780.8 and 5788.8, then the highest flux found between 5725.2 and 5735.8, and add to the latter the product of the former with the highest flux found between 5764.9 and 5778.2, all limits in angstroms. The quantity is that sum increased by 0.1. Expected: 12.2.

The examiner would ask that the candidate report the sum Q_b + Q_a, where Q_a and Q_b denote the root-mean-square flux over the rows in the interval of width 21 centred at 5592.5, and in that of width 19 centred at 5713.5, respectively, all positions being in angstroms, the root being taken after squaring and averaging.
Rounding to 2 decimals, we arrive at 5.05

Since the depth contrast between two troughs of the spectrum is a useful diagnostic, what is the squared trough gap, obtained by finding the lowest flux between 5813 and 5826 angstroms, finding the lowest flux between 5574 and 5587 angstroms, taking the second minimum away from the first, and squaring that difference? 0.29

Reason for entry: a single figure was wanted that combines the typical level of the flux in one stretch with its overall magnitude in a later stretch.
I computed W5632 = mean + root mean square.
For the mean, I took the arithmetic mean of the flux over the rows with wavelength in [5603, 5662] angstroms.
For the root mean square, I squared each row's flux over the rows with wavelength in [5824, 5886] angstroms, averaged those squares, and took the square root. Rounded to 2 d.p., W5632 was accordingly 5.29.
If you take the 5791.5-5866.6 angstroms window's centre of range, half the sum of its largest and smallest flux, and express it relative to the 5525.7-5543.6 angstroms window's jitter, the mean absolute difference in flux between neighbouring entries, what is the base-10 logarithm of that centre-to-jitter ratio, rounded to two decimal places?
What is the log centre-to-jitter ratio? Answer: 1.23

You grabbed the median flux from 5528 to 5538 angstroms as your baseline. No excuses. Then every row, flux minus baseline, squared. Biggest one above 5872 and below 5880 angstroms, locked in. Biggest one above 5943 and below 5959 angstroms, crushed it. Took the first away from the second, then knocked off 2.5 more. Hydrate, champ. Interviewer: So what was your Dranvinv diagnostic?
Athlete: -2.51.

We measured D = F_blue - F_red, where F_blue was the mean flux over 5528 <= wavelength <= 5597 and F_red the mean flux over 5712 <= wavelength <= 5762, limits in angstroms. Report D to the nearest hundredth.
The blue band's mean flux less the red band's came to -0.15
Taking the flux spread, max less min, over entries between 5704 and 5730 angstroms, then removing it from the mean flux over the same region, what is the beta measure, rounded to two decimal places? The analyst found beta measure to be 2.33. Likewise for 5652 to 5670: 2.08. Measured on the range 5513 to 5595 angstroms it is 1.94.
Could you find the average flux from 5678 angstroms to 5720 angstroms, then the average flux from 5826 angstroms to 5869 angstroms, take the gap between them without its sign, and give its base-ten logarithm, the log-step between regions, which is -1.00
